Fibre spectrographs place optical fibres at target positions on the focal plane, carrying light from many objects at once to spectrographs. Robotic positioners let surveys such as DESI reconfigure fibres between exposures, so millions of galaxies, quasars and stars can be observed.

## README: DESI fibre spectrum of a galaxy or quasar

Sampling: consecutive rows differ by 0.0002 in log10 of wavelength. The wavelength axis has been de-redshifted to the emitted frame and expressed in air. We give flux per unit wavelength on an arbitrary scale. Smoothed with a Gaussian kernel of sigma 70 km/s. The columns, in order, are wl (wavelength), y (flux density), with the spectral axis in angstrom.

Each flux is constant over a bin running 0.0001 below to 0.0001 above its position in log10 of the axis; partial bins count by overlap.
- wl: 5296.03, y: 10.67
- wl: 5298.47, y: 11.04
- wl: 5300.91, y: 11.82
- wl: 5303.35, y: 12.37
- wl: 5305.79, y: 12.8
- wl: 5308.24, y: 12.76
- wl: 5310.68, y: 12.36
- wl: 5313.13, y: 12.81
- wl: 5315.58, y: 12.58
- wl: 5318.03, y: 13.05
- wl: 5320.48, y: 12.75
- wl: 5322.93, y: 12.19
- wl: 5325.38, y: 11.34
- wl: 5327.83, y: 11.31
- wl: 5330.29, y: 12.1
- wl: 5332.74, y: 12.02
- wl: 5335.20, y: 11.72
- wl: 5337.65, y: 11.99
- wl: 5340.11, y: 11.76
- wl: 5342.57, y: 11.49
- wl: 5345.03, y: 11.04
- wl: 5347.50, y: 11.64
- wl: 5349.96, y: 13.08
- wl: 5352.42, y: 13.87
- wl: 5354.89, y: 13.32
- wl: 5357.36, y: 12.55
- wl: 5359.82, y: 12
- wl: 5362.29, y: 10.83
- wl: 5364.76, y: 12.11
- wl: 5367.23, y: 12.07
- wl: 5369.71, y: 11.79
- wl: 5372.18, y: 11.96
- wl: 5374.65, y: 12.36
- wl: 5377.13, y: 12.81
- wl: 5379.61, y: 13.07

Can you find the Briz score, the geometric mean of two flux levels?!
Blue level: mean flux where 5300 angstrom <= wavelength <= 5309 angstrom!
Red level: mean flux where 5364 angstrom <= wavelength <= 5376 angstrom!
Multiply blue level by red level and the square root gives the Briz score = 12.2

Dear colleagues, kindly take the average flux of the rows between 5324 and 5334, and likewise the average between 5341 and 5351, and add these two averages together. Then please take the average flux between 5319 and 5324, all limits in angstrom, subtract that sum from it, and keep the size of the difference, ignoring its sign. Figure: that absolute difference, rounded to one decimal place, 11.0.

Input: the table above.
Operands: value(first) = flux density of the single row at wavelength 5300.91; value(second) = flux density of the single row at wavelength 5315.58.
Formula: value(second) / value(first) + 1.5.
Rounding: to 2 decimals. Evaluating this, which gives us 2.56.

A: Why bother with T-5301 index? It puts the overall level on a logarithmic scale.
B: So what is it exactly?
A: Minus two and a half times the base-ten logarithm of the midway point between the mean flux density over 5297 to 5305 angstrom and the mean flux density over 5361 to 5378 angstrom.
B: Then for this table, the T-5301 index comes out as -2.686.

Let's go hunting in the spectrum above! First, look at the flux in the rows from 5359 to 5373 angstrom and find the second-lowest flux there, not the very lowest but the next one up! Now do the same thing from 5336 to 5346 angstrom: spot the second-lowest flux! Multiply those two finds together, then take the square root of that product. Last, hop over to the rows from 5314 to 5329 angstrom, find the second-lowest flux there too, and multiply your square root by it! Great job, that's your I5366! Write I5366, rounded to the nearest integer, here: 132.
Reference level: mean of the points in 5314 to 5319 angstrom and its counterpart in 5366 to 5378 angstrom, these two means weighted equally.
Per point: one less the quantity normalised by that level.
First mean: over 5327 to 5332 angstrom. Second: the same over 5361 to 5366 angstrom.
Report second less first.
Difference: 0.02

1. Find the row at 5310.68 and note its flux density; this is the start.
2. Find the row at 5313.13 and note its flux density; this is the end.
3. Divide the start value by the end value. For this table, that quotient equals 0.96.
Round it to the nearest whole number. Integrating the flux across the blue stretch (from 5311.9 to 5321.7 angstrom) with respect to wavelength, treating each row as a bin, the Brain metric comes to 125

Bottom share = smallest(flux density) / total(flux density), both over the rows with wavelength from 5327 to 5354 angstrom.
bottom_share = 0.084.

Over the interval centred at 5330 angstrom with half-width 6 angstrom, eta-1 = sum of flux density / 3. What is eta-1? 19.5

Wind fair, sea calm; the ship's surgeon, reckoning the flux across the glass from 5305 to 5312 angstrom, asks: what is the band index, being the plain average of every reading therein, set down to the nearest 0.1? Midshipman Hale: 12.6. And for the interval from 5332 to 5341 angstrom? 11.9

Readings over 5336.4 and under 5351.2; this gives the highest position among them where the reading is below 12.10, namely 5347.50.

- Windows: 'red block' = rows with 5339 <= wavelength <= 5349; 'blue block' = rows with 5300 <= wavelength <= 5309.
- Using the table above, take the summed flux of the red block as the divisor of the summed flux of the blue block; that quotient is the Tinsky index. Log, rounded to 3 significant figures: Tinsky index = 1.08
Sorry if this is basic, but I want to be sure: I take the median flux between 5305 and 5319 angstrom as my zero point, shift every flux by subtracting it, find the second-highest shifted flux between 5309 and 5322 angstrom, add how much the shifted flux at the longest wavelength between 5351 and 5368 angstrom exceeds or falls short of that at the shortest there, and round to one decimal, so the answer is -1.8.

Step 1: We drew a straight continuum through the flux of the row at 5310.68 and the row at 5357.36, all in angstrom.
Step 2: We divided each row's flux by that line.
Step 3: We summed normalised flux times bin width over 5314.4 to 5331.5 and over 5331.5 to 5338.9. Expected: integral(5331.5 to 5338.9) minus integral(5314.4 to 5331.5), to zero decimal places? -10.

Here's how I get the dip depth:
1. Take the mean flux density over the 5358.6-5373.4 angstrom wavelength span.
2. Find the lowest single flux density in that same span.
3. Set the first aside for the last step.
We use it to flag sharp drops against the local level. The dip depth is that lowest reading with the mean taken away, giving -0.96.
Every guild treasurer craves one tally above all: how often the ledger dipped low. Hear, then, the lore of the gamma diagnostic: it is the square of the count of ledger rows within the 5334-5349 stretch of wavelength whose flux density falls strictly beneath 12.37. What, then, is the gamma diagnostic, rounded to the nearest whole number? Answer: 36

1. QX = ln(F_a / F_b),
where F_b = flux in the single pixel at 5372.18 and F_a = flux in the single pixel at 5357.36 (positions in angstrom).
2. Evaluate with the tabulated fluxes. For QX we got 0.048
